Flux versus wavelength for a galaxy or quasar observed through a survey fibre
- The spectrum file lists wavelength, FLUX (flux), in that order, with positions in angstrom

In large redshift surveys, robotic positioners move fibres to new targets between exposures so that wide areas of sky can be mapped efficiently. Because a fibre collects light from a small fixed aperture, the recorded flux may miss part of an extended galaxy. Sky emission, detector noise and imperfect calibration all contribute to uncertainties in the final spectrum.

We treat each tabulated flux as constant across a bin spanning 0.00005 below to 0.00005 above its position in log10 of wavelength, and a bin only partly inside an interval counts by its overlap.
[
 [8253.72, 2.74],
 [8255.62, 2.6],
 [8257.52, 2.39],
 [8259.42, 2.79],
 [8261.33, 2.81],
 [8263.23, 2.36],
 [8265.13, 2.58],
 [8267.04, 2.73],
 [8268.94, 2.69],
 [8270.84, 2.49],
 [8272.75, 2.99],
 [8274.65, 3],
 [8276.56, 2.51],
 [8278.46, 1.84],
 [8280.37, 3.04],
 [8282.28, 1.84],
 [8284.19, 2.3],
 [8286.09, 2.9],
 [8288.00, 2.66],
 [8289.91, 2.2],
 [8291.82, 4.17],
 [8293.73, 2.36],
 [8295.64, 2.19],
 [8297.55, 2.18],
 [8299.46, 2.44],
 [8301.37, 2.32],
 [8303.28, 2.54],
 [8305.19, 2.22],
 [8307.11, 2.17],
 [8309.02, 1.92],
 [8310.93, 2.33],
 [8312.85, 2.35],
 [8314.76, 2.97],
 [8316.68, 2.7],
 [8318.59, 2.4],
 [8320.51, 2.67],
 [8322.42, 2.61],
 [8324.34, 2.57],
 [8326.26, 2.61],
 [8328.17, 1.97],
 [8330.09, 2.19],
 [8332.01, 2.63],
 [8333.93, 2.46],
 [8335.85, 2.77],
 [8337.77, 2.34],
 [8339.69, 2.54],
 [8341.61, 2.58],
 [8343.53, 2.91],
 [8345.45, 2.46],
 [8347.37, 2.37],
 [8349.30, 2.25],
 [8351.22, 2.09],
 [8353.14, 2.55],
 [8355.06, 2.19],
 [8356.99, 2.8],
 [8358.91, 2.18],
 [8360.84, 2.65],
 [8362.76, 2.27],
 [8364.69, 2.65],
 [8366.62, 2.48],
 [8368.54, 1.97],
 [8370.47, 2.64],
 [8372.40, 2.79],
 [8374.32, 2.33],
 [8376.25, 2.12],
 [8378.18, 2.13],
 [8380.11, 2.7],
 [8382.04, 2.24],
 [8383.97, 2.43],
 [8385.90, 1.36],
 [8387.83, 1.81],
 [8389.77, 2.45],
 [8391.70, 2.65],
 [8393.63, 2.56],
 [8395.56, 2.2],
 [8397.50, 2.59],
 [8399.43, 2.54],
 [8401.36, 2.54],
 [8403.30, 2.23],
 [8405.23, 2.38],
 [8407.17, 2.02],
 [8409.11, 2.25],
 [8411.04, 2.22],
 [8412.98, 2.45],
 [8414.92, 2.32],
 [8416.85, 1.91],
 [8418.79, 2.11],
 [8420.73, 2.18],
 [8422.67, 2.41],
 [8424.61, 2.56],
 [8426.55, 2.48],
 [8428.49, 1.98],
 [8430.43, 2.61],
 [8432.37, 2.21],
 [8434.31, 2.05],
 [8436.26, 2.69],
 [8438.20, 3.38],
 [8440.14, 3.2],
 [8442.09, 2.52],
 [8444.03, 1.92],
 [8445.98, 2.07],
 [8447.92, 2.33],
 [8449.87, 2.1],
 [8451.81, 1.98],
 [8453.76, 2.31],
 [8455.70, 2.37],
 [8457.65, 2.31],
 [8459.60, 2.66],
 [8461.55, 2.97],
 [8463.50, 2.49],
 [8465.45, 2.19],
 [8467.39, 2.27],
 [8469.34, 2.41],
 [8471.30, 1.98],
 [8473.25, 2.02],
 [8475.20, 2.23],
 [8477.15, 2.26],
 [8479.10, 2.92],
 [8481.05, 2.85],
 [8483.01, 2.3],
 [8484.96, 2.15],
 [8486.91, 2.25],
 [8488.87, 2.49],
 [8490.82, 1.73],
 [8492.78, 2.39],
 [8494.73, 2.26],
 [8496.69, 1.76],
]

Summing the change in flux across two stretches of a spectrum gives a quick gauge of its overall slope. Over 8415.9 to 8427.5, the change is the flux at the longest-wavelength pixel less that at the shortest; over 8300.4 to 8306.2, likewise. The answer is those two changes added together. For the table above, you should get 0.47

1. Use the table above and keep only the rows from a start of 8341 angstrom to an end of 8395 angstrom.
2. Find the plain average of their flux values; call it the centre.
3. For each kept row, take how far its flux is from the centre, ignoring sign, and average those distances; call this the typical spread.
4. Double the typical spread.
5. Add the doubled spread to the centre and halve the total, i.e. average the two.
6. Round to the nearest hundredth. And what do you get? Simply 1.45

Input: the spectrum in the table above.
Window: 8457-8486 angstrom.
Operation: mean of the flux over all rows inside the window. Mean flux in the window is 2.40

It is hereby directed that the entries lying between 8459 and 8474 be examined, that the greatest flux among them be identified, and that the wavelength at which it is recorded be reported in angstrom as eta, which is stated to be 8461.55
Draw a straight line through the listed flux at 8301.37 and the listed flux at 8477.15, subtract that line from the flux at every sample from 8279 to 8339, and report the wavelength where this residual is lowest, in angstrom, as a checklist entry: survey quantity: 8282.28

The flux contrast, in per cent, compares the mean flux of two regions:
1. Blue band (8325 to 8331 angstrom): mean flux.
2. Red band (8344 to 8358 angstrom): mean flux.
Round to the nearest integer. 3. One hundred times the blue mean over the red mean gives 95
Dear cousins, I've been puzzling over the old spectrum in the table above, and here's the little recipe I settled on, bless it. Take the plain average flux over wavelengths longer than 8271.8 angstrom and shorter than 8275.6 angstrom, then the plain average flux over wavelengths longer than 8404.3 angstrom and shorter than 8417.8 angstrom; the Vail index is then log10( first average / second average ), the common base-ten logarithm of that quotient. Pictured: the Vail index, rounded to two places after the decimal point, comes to 0.13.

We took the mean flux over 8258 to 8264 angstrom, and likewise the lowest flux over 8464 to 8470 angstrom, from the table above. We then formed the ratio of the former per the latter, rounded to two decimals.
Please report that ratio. 1.21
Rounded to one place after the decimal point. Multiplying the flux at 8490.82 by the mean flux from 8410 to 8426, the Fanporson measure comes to 3.9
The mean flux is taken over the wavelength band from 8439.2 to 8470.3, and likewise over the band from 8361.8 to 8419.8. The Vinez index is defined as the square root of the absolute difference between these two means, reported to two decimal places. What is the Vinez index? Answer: 0.26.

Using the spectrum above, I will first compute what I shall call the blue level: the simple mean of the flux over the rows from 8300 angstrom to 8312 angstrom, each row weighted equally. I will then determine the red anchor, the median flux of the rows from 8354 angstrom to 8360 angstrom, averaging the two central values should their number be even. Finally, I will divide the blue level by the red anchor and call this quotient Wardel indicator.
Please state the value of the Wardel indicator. 1.03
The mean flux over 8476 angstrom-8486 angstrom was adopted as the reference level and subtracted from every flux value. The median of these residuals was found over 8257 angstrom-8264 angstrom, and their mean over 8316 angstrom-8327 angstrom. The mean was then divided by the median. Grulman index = 1.0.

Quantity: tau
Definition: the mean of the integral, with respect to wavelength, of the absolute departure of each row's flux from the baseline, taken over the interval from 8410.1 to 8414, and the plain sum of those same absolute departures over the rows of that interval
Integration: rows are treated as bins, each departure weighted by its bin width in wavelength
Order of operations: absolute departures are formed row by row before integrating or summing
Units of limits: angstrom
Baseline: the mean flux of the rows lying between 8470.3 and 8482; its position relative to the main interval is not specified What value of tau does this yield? 0.34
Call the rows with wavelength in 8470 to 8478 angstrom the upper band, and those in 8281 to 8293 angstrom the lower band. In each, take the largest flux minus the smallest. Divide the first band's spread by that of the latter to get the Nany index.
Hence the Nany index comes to 0.12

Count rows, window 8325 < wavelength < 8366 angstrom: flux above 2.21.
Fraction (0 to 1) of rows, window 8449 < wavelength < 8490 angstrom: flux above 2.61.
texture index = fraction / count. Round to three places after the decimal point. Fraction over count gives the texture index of 0.012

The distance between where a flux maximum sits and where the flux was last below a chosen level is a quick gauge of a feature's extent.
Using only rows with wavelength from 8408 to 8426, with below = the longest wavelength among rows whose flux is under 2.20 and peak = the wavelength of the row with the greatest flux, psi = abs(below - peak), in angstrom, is 3.9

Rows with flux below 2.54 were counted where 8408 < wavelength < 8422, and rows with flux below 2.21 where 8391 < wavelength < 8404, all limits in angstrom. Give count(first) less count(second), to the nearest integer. 6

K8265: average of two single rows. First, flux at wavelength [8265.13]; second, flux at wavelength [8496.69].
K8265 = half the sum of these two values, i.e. 2.2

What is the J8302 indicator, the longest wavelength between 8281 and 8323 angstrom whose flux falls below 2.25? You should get 8309.02 angstrom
